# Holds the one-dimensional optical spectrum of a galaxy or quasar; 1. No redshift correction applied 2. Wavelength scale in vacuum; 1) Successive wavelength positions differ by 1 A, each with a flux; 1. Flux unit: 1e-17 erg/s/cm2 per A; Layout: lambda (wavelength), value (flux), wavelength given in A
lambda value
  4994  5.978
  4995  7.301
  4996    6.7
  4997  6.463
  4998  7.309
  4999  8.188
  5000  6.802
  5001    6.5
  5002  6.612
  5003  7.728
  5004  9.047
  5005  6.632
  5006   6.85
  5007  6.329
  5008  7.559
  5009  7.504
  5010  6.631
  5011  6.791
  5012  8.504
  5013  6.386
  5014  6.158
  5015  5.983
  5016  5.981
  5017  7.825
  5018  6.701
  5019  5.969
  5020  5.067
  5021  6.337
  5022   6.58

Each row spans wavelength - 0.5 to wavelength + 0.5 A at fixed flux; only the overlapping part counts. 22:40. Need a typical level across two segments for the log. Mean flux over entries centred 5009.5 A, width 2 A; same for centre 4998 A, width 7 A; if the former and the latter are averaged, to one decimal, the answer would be 7.1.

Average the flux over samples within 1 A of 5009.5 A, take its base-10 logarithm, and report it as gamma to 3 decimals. 0.849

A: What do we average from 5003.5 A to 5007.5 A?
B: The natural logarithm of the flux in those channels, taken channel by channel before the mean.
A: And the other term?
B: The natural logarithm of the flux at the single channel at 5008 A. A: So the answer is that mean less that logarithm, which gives -0.06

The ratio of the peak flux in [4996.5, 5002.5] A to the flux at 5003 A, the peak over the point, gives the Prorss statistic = 1.06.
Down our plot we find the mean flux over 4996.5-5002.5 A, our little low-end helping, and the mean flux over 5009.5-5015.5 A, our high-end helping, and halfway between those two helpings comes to 6.9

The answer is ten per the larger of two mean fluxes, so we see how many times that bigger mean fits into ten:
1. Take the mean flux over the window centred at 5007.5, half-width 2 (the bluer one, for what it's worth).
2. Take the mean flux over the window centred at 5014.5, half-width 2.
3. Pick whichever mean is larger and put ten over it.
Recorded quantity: 1.42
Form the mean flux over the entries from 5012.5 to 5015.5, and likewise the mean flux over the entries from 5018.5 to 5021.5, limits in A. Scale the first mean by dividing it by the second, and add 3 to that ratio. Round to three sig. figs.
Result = 4.07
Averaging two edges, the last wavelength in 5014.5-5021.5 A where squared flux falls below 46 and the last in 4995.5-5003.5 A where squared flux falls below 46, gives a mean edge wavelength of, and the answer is 5011.5 A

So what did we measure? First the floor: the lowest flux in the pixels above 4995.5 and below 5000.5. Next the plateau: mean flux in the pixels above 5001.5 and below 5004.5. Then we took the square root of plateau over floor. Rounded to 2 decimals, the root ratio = 1.10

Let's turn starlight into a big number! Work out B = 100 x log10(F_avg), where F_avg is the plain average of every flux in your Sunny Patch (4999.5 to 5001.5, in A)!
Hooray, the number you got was 82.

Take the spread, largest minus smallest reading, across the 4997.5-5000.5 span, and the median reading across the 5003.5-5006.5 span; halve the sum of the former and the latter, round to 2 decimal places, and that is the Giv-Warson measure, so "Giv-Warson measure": 4.12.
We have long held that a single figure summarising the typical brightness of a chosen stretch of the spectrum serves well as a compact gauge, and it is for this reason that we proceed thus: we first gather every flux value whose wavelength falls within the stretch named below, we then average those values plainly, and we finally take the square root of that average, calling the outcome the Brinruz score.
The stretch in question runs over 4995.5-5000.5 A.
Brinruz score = 2.66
